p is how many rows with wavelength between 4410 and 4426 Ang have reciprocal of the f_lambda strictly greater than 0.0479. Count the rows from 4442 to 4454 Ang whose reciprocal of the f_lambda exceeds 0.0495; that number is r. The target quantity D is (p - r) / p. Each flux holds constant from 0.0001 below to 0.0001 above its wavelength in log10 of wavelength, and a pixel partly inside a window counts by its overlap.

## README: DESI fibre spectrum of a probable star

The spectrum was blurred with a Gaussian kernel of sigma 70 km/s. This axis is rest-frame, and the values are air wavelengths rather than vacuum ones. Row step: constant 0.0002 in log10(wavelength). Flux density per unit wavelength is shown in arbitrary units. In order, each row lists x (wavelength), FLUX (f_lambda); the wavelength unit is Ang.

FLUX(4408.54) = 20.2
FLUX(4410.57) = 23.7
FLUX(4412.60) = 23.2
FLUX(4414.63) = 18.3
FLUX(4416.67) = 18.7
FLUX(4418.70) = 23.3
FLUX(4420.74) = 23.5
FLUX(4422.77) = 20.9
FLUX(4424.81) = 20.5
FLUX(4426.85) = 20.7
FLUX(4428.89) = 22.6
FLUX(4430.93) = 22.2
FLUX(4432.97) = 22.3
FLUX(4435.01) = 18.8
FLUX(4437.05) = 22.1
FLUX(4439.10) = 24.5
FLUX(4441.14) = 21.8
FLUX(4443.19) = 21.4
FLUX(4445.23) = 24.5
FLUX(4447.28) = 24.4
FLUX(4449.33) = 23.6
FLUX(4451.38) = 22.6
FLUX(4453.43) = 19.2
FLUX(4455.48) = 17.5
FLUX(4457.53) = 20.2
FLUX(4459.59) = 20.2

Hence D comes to 0.7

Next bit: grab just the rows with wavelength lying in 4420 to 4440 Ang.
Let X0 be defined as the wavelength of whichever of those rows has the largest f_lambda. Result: 4439.10 Ang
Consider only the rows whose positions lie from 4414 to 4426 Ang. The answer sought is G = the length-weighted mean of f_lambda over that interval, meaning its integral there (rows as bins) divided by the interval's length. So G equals 20.9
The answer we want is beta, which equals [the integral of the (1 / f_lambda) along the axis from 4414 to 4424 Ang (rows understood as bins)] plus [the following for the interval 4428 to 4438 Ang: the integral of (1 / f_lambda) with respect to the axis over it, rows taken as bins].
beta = 0.946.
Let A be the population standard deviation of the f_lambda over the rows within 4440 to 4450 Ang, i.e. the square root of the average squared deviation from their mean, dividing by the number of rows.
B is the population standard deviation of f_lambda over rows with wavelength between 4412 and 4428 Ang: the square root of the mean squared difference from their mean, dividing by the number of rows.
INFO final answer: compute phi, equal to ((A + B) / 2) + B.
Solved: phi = 3.5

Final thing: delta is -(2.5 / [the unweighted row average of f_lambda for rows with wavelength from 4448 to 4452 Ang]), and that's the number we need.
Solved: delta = -0.108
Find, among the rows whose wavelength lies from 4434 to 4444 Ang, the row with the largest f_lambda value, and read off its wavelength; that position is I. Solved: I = 4439.10 Ang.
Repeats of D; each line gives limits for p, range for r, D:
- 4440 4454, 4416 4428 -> 0.0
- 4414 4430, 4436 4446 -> 1.0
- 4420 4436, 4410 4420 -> 0.3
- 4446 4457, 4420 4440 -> 0.5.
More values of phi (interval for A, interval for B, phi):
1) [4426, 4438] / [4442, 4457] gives 4.4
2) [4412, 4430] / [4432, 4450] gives 3.6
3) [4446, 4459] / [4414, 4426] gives 4.3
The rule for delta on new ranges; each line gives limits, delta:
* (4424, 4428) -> -0.121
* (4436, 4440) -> -0.107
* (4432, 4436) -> -0.122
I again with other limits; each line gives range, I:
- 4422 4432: 4428.89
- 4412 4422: 4420.74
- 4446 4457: 4447.28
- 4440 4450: 4445.23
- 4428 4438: 4428.89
